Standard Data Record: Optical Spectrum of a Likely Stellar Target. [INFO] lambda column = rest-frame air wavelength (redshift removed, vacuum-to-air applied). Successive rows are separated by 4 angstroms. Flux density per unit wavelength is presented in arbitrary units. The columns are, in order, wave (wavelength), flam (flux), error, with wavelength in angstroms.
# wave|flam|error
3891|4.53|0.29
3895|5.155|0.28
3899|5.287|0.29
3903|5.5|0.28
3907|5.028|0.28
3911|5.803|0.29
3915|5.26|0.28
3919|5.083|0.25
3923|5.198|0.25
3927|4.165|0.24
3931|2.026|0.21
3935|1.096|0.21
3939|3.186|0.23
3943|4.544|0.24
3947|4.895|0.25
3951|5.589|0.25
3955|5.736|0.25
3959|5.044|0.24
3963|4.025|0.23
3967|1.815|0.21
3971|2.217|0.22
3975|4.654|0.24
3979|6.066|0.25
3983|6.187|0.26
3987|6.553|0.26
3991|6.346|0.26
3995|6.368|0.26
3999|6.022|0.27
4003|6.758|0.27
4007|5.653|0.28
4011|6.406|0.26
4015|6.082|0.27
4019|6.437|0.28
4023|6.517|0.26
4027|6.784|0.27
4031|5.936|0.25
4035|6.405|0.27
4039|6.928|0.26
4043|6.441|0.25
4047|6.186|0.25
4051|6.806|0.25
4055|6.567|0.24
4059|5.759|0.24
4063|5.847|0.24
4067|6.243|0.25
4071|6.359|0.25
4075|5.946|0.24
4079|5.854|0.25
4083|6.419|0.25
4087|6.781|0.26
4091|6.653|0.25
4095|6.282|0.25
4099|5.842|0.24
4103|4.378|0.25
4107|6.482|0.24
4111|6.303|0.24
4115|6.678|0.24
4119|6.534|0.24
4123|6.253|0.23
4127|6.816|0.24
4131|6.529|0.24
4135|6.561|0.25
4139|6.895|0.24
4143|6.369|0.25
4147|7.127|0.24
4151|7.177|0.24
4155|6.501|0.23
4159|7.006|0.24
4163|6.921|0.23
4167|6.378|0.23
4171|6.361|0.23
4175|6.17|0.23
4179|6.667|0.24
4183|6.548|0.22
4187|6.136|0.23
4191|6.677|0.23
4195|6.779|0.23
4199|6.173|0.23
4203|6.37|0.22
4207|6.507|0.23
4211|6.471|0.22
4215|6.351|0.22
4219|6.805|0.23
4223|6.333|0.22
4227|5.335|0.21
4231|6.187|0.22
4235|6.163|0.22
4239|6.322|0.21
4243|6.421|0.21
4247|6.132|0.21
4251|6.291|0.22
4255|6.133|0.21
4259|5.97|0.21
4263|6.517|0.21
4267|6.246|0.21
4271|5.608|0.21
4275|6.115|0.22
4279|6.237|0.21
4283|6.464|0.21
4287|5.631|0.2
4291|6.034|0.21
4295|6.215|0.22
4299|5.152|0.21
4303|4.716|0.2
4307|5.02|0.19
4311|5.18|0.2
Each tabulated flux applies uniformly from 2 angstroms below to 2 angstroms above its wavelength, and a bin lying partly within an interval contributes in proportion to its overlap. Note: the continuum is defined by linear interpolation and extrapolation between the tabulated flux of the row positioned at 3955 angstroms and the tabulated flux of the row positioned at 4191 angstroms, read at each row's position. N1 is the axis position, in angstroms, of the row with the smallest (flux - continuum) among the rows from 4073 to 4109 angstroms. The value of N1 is 4103 angstroms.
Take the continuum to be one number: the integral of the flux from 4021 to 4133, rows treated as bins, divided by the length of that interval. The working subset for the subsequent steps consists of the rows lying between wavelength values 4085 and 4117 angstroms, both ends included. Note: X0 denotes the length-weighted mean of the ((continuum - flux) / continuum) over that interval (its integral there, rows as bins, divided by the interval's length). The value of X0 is 0.021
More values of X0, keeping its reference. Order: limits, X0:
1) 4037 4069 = -0.007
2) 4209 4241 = 0.009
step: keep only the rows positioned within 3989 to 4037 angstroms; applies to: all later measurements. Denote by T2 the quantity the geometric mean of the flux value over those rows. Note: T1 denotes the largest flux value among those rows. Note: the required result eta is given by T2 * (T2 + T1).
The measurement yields 82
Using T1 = 6.784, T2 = 6.3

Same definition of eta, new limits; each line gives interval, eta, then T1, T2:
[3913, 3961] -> 38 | 5.736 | 4.0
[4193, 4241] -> 83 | 6.805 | 6.3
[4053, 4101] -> 81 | 6.781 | 6.2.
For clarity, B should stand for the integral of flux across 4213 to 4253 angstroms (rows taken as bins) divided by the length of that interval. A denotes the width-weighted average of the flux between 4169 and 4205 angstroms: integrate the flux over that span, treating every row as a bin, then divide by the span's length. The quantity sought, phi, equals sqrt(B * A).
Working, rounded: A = 6.43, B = 6.2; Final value 6.33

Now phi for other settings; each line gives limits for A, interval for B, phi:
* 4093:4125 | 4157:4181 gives 6.33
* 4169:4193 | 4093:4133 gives 6.32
